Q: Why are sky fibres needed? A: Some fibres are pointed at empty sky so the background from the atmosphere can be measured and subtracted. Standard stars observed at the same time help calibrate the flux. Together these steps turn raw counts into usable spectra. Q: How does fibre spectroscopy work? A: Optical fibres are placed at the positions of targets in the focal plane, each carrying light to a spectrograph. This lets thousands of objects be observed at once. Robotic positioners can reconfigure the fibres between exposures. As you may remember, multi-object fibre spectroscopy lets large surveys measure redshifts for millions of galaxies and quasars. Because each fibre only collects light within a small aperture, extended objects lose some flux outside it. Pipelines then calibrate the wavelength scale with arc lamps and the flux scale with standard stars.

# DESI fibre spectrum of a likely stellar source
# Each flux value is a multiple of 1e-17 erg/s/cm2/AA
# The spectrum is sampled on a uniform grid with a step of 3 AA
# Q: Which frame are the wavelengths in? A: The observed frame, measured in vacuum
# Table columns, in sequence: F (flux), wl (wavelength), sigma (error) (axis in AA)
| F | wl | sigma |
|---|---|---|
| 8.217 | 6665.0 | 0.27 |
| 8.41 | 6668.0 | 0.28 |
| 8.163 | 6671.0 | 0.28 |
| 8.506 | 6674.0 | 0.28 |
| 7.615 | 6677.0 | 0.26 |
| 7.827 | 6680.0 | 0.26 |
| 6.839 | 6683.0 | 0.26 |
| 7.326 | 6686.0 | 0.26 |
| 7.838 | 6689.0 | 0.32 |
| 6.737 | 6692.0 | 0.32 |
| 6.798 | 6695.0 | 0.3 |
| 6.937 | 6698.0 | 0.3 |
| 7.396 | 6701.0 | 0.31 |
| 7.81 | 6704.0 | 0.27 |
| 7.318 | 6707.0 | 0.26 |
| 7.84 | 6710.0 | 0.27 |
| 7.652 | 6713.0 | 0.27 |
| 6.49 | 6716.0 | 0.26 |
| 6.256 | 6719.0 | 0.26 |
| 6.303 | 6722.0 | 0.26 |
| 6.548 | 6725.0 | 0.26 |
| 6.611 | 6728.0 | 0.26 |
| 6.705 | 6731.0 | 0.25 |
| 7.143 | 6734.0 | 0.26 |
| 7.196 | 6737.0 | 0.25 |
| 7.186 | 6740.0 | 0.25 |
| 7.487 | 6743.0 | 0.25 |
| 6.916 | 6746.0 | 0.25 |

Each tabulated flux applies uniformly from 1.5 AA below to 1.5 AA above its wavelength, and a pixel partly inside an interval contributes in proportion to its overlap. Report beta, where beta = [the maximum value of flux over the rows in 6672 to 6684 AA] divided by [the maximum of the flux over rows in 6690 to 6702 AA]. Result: 1.2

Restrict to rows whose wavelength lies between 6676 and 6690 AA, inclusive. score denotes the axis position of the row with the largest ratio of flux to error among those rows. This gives 6680.0 AA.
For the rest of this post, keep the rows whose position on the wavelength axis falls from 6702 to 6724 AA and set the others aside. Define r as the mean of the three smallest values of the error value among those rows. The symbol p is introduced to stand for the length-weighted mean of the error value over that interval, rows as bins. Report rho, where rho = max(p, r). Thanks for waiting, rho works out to 0.265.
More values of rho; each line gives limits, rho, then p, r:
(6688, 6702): 0.310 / 0.310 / 0.303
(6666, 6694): 0.280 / 0.280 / 0.260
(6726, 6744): 0.254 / 0.254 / 0.250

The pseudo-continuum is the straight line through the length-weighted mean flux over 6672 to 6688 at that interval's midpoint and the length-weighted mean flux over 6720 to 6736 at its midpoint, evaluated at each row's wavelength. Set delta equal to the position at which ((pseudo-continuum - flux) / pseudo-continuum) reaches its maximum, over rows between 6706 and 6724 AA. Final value 6719.0 AA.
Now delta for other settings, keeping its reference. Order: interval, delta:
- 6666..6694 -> 6683.0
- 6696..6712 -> 6698.0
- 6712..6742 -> 6719.0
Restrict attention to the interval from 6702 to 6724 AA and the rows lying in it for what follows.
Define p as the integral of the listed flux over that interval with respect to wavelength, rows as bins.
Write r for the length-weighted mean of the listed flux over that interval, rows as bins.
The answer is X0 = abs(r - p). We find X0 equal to 149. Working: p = 156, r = 7.09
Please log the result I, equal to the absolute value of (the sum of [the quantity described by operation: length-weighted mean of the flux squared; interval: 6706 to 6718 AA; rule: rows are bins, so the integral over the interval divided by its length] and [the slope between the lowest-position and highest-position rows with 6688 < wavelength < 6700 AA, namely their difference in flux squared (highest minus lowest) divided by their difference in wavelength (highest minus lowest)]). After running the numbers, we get 51.8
